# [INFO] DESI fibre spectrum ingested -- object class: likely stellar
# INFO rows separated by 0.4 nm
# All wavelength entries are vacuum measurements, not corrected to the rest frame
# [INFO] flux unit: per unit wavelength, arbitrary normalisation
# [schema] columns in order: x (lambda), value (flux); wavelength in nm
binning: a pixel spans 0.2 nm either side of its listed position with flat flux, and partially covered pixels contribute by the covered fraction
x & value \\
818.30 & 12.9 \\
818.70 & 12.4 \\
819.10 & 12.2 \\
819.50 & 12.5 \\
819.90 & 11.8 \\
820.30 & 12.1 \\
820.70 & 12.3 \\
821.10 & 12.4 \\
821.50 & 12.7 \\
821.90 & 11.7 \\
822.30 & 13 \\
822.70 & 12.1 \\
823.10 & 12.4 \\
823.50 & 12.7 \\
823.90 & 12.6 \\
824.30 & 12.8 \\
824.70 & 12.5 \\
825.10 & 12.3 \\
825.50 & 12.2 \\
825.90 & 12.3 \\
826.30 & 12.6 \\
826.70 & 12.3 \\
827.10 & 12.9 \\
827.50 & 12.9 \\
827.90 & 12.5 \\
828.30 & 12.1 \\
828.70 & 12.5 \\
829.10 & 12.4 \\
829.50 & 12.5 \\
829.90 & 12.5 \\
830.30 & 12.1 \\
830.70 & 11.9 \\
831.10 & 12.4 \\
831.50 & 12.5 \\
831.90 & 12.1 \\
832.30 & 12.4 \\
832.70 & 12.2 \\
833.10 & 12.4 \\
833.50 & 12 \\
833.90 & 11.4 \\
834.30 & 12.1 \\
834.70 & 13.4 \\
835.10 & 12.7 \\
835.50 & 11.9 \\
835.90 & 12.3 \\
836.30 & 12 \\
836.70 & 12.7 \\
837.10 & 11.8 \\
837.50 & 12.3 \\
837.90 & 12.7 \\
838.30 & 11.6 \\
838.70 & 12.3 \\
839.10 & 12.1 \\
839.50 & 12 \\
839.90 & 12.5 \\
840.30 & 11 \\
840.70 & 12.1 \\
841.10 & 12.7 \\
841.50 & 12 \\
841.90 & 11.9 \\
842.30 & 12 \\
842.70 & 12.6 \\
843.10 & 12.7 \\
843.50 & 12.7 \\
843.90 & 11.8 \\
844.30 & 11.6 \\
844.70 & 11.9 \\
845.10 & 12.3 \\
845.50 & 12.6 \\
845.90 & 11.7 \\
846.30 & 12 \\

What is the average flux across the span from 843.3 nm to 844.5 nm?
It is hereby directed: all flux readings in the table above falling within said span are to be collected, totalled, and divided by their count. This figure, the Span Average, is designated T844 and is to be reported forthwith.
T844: 12.0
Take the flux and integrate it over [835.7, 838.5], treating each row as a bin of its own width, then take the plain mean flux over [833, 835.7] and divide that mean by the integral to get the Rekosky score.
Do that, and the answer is 0.359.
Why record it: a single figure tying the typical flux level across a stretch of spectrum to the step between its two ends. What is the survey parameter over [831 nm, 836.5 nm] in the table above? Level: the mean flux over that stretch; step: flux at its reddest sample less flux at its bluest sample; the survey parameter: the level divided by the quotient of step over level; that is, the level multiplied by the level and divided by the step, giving -376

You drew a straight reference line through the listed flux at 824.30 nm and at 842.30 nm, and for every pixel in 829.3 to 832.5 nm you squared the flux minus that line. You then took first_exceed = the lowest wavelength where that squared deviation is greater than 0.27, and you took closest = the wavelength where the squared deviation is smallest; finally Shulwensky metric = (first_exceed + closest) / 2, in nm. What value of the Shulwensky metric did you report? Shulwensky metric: 831.10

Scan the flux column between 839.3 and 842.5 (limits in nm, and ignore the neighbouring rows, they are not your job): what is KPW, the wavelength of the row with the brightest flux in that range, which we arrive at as 841.10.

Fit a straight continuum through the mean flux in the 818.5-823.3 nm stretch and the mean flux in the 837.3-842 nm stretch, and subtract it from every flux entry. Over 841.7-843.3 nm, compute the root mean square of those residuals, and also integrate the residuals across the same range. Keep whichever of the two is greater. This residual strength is 0.4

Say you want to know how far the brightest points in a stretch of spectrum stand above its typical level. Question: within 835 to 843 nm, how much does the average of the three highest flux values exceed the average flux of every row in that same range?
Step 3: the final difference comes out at 0.54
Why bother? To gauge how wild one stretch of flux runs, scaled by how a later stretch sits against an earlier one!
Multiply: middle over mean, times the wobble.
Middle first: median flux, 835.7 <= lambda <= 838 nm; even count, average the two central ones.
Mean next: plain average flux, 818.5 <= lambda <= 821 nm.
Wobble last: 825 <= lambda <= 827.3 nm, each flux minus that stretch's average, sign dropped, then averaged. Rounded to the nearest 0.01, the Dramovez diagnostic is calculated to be 0.21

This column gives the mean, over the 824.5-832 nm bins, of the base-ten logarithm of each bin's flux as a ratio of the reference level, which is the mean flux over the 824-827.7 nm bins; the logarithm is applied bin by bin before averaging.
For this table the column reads -0.005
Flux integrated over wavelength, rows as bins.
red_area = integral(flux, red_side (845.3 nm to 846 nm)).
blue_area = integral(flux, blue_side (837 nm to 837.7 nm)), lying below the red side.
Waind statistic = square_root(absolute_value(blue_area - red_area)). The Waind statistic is 0.3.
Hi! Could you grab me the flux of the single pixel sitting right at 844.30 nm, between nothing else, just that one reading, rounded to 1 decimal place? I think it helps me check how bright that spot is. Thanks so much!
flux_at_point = 11.6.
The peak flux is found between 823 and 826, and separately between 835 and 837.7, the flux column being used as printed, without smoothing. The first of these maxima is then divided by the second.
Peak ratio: 1.01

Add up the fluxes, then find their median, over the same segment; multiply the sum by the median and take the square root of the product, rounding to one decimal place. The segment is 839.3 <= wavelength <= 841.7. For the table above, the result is 29.5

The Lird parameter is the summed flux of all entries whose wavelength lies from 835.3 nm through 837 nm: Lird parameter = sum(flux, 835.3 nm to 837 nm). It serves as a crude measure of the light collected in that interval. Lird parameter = 48.9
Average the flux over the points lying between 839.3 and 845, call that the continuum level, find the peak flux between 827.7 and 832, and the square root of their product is 12.3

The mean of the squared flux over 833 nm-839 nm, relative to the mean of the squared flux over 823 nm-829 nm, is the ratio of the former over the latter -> 0.96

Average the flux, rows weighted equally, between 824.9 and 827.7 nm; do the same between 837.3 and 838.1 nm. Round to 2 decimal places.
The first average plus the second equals 25.00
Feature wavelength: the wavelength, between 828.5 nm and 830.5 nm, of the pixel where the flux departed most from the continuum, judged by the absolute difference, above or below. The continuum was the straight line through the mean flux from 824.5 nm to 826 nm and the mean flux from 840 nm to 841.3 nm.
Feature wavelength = 829.90 nm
